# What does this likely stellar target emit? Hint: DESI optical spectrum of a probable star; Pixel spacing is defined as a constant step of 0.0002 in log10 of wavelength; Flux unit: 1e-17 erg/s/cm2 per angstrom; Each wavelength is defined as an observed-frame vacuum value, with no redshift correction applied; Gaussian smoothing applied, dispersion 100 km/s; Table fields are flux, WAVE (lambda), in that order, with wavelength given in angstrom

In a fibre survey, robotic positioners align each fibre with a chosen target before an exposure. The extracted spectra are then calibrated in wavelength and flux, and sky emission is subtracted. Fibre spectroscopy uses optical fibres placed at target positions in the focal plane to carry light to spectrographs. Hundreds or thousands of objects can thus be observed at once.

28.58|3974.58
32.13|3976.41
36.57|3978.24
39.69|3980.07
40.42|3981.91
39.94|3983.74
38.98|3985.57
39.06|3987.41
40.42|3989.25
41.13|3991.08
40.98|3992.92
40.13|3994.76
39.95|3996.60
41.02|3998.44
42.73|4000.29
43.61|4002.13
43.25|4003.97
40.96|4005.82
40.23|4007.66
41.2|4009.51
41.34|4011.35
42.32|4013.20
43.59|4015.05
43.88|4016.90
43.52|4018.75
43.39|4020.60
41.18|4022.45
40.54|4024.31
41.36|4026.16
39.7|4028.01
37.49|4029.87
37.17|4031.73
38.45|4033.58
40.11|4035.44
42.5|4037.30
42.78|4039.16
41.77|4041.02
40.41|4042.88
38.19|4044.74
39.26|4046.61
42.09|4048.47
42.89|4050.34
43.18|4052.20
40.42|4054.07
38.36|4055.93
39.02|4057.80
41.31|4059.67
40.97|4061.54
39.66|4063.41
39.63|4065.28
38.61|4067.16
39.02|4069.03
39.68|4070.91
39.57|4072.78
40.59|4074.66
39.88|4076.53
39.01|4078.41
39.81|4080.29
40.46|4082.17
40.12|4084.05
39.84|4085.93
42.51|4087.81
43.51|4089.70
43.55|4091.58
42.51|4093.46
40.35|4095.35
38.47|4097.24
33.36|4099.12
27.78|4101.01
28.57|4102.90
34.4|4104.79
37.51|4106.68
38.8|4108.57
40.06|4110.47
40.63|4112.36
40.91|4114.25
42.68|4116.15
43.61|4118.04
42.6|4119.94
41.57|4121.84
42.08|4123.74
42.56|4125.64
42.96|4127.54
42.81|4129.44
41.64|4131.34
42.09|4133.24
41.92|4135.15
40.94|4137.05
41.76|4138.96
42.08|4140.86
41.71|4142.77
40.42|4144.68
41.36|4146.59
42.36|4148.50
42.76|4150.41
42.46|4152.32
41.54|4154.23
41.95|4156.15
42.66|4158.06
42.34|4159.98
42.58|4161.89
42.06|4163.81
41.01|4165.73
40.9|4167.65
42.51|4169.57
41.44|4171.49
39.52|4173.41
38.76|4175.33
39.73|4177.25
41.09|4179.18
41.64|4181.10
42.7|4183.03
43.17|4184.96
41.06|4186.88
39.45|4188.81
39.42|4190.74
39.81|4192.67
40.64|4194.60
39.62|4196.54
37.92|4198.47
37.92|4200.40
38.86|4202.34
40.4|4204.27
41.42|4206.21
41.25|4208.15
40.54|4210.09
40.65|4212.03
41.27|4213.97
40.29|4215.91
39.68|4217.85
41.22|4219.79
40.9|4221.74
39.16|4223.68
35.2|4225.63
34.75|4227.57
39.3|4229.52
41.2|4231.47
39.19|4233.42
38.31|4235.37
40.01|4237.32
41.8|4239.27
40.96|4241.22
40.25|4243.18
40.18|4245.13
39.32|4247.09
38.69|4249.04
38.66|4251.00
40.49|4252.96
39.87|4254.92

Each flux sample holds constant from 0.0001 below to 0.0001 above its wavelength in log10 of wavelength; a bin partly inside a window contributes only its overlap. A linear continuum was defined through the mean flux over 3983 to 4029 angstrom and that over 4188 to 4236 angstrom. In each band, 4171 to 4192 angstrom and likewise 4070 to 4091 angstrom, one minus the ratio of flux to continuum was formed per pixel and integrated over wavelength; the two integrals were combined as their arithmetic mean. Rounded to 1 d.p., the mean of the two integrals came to -0.2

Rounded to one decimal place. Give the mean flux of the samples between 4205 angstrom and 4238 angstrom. 39.7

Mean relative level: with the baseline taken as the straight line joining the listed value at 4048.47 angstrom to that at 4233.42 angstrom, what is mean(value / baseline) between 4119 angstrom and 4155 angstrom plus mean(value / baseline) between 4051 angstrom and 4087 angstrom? 1.99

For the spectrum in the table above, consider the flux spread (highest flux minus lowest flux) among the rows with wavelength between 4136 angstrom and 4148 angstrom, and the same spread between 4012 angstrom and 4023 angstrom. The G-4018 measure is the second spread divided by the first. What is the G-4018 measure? 1.6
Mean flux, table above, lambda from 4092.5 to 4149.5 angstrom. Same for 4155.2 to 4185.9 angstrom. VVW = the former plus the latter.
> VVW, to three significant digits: 81.5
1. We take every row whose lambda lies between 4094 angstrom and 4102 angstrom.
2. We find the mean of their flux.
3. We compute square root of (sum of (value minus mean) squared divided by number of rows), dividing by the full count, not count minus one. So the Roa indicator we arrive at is 4.9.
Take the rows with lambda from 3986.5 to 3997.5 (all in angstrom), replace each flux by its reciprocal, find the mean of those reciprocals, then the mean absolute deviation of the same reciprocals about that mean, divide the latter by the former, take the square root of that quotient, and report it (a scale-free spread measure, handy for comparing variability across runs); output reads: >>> 0.119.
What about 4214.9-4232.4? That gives 0.224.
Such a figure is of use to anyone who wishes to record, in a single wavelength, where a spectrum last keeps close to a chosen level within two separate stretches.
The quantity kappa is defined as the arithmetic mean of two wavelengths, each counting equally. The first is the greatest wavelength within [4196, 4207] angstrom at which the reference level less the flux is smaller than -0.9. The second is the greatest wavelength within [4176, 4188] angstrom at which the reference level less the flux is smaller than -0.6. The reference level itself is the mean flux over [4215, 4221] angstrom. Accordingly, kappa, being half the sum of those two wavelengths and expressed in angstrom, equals 4196.5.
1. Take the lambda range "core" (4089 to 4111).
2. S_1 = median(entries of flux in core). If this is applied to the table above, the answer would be 38.6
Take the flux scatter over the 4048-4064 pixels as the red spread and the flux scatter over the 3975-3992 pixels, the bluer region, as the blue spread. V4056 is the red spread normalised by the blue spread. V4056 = 0.6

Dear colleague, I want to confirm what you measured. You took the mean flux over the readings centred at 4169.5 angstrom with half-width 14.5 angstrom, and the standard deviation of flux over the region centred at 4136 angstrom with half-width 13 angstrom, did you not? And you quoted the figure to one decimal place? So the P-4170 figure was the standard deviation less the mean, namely -40.7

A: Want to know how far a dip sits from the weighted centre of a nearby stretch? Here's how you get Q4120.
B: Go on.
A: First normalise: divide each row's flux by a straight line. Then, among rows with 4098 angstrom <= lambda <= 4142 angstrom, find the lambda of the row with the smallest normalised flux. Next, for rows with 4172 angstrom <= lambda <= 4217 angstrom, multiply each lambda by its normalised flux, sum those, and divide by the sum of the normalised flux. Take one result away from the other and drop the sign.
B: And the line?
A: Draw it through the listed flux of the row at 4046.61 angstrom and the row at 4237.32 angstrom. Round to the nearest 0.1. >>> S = 93.6 angstrom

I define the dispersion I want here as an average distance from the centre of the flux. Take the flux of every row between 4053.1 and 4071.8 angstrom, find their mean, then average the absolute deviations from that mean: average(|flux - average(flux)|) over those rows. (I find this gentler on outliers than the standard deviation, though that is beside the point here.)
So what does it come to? 0.7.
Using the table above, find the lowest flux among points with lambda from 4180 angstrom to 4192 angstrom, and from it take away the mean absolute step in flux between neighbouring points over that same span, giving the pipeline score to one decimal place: 38.4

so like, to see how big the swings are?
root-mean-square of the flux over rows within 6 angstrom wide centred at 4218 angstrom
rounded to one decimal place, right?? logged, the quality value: 40.4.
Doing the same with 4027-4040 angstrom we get 39.8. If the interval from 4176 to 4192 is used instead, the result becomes 41.1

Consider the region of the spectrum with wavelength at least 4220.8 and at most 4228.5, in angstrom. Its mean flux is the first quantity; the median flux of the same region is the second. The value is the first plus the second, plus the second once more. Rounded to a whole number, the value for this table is 112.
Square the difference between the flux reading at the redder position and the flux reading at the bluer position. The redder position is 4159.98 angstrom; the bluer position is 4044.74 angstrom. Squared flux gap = 17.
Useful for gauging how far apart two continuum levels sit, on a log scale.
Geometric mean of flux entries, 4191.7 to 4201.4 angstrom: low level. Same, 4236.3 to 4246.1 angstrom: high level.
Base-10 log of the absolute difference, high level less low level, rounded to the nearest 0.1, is 0.2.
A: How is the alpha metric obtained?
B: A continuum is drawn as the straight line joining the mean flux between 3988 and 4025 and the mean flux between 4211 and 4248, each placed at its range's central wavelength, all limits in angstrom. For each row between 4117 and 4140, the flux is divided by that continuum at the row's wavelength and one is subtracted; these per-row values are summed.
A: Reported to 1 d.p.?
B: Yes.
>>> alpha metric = 0.5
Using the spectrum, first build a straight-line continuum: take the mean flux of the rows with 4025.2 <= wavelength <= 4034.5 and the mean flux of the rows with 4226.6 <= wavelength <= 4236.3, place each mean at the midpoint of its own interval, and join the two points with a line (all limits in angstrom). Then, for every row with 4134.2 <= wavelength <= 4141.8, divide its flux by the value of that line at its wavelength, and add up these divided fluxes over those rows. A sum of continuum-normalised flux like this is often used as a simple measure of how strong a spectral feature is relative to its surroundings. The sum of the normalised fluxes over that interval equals 4.31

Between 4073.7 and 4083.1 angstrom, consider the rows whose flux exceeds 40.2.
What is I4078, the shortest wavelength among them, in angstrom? 4074.66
